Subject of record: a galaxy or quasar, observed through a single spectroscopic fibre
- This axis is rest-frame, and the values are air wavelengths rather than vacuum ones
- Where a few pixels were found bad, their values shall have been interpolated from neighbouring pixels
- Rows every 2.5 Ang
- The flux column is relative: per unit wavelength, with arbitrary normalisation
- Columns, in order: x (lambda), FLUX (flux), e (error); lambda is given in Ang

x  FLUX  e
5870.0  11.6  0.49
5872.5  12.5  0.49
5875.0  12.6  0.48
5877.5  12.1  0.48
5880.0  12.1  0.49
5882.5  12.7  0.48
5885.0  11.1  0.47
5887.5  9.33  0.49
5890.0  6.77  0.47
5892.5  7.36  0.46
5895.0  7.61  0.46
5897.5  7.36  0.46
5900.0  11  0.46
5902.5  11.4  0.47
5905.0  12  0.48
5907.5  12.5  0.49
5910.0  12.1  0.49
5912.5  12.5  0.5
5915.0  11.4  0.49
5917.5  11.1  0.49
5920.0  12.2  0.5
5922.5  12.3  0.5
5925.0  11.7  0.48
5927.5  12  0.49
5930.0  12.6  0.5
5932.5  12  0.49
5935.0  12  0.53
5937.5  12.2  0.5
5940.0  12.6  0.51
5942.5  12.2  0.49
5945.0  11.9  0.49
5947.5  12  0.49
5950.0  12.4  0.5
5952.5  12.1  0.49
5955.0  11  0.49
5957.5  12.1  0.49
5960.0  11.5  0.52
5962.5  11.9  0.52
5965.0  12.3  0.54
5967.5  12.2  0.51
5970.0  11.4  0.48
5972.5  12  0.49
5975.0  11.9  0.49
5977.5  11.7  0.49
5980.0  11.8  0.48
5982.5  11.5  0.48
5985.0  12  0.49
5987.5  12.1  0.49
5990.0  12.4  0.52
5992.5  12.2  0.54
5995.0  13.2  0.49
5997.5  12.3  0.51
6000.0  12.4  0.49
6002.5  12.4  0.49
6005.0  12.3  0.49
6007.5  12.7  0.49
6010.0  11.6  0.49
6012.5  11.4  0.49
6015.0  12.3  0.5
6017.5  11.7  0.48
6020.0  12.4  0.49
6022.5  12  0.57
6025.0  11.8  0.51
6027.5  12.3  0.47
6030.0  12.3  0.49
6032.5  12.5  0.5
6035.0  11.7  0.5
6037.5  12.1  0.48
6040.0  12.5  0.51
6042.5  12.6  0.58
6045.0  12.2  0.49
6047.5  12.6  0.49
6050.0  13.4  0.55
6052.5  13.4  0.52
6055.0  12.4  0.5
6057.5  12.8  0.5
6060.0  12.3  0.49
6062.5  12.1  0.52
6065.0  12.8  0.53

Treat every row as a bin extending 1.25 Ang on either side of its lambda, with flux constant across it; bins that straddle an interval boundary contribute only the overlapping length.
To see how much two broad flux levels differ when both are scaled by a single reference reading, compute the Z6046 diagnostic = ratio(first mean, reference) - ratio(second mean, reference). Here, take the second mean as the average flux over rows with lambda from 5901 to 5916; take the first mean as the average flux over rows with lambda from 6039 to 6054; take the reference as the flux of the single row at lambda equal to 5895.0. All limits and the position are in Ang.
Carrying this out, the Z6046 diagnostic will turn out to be 0.11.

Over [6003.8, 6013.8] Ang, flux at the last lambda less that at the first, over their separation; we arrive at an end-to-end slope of -0.12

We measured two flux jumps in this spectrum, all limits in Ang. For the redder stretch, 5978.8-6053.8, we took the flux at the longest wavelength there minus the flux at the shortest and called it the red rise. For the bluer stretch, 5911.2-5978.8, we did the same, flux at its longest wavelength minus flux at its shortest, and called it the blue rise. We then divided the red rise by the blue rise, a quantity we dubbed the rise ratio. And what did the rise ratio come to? -2.0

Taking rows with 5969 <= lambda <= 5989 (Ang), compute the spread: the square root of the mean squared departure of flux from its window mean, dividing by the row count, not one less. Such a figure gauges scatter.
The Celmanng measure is 0.23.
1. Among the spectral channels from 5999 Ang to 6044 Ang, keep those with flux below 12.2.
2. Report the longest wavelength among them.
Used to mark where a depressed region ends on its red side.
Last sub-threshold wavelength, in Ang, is 6037.5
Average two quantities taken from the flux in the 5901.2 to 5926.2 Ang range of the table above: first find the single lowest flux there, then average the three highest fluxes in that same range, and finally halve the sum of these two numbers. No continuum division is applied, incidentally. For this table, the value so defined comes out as 11.8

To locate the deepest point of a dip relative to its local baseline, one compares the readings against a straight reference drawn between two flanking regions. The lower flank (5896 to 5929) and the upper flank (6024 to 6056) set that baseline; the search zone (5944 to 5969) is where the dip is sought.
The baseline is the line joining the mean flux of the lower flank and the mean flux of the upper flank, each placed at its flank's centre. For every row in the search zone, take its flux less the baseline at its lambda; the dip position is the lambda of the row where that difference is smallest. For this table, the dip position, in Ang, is 5955.0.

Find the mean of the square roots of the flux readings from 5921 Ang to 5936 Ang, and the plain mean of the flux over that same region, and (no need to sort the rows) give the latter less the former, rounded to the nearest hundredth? 8.62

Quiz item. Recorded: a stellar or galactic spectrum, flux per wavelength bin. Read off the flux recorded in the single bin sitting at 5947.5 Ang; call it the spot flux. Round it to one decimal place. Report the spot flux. 12.0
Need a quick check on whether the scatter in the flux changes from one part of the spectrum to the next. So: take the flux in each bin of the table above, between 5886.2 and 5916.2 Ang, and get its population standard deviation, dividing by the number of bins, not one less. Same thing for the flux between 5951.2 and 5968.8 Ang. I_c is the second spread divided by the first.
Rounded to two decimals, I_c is 0.20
